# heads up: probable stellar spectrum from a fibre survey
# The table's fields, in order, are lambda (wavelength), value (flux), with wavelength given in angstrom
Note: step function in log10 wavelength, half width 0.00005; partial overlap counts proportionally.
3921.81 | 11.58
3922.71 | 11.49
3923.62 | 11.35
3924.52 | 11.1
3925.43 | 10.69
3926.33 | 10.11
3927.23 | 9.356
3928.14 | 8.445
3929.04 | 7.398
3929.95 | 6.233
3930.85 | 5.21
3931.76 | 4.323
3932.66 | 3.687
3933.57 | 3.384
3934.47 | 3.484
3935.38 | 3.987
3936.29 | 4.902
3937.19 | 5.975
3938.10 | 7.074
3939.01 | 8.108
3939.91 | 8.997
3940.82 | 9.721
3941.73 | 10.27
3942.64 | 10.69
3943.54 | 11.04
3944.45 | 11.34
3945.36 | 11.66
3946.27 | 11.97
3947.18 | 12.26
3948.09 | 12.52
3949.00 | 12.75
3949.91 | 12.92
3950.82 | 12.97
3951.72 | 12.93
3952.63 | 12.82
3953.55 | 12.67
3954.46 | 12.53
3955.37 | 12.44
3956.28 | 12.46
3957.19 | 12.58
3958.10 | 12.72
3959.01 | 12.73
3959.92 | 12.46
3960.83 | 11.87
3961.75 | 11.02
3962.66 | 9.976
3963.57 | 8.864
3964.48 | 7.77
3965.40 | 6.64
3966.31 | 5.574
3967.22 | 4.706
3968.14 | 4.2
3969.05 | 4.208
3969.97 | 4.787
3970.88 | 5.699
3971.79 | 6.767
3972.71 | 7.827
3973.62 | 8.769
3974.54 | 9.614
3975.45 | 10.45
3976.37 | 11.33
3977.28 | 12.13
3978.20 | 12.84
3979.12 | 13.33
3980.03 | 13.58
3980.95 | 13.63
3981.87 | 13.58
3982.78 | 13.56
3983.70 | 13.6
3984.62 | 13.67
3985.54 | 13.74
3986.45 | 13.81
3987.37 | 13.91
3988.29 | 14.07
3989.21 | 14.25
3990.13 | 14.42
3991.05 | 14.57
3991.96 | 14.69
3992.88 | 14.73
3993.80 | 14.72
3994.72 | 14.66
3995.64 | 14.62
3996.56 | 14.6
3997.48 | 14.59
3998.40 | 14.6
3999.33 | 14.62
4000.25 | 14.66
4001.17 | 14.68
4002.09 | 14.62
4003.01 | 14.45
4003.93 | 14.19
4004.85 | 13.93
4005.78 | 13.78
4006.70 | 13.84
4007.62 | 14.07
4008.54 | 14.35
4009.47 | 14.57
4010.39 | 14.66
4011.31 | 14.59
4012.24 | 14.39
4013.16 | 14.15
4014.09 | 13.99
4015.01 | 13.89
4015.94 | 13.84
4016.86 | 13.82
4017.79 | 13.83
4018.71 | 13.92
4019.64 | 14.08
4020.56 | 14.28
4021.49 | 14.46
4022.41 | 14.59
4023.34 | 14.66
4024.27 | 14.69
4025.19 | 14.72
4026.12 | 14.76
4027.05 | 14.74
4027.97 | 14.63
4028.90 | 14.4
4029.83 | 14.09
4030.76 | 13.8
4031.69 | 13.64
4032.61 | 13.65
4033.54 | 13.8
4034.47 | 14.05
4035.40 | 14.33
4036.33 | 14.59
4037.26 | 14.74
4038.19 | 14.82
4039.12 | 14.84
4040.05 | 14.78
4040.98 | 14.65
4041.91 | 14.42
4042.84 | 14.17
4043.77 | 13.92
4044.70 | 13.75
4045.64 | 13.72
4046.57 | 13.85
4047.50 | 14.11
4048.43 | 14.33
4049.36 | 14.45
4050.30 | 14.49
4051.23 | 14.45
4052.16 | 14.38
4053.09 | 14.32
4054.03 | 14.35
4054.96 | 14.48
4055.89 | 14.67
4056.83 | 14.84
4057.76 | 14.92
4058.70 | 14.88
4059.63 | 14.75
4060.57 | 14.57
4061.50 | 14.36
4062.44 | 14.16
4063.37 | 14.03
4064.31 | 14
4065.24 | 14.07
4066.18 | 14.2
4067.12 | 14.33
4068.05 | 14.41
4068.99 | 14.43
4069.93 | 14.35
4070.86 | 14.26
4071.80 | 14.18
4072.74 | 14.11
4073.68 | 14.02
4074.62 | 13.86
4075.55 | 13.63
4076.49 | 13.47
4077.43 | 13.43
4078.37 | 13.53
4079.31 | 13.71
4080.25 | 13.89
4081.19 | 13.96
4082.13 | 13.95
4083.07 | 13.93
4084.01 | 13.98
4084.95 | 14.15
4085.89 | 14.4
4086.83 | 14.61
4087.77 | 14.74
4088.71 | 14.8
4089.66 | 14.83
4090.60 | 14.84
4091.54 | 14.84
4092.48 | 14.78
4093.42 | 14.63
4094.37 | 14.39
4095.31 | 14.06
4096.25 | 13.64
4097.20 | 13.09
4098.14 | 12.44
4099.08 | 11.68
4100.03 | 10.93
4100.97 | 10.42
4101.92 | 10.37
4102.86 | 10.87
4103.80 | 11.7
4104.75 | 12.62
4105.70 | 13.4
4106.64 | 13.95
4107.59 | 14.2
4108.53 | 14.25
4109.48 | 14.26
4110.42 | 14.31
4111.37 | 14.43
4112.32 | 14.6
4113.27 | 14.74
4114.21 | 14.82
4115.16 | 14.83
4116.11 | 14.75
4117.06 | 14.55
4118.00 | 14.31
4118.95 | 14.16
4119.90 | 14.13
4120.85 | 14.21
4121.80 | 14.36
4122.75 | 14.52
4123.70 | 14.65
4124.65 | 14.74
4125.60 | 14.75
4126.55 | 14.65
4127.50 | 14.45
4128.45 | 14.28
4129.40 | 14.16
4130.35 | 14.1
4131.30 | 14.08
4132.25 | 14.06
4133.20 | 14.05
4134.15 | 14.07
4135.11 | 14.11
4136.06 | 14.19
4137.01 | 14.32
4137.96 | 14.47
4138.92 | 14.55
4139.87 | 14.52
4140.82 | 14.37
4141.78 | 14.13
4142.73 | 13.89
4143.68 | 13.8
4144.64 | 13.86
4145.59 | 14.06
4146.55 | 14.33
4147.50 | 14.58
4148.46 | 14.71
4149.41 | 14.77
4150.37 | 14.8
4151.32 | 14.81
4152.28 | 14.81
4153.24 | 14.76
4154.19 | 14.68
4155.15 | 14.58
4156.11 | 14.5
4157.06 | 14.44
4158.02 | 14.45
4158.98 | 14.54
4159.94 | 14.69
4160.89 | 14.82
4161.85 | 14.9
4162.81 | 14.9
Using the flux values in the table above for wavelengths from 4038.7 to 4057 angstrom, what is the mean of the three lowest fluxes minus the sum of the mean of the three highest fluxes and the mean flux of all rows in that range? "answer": -15.4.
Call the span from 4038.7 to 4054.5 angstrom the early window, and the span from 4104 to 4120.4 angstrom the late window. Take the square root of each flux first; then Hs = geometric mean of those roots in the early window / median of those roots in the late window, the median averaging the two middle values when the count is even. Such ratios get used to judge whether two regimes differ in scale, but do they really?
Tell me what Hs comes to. 1.00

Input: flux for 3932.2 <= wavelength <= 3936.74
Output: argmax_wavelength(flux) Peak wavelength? 3936.29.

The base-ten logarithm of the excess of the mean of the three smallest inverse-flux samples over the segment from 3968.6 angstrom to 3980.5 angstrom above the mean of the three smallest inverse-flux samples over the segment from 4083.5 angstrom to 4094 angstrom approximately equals -2.09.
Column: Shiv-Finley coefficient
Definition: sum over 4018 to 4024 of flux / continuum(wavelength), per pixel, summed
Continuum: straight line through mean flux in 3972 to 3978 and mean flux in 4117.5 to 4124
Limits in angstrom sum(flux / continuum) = 7.6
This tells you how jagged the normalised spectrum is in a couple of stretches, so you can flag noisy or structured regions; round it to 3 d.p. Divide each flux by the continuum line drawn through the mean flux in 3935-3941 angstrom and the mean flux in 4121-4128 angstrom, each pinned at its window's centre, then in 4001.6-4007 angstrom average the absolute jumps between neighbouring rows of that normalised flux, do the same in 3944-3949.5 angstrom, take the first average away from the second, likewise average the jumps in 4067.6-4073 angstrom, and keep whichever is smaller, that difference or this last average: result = 0.008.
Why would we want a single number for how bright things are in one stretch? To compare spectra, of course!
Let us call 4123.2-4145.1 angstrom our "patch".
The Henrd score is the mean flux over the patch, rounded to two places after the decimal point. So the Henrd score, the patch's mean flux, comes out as 14.27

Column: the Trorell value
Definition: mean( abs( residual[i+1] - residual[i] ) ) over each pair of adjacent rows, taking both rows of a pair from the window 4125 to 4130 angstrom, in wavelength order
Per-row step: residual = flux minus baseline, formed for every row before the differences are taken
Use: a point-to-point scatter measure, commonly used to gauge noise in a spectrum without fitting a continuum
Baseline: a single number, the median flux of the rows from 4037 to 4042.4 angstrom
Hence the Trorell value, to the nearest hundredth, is 0.15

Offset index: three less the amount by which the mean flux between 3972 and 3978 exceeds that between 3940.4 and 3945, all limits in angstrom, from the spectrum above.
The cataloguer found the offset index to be 3.6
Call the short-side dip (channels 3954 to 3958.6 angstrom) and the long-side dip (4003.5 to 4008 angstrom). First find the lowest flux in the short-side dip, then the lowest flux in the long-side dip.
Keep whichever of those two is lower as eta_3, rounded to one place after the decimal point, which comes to 12.4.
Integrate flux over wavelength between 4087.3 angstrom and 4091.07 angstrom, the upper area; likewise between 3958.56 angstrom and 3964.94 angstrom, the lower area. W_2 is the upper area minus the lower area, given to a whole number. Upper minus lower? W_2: -12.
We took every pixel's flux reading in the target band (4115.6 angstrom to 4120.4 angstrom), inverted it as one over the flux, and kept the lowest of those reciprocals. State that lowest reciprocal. 0.068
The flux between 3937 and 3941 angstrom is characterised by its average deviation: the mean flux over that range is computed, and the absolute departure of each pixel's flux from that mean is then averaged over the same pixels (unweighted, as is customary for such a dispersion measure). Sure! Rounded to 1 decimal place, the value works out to 1.2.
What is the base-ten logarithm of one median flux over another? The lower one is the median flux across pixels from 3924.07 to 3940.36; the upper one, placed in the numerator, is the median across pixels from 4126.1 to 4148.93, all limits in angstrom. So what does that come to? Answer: 0.328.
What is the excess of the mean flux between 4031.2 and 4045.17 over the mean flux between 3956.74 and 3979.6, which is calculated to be 5.1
